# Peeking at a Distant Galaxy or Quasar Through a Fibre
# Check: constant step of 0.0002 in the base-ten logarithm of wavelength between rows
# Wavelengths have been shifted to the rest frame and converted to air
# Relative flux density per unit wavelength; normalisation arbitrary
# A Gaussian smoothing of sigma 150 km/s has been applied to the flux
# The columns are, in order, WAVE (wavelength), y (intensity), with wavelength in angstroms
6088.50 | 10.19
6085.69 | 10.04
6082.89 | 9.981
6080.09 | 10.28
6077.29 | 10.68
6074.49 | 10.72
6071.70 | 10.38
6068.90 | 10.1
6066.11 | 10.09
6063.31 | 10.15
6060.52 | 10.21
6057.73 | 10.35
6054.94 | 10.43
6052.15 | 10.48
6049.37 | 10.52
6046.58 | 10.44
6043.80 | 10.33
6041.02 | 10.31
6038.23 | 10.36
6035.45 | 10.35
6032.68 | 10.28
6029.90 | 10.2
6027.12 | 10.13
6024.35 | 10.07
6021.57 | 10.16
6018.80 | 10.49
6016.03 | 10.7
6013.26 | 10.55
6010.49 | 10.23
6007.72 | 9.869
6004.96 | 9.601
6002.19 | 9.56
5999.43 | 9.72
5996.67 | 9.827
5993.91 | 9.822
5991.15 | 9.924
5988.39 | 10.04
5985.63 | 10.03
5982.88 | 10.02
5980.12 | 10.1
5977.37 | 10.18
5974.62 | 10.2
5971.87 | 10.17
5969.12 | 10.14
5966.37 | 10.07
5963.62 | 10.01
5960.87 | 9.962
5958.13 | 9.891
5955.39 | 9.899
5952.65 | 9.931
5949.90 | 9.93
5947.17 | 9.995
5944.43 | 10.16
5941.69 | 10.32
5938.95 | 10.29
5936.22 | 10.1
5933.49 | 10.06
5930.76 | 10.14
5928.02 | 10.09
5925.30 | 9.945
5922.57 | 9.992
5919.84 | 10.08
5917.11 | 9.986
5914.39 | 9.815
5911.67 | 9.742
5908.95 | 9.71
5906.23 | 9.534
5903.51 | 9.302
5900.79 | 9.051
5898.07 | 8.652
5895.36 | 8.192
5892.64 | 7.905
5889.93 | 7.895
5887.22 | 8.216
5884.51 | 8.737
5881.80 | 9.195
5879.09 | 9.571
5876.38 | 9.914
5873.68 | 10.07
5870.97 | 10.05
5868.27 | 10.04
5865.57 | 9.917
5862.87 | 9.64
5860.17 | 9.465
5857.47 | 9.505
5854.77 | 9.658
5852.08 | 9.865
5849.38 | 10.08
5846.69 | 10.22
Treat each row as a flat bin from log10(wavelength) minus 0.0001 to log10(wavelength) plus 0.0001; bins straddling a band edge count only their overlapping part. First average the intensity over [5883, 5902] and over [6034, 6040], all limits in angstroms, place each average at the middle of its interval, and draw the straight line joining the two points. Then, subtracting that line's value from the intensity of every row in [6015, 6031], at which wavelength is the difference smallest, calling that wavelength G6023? 6024.35 angstroms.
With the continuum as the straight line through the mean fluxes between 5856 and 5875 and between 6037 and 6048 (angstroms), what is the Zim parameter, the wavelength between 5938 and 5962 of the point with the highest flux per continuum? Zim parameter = 5941.69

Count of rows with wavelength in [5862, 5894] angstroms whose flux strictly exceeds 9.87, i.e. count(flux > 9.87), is 5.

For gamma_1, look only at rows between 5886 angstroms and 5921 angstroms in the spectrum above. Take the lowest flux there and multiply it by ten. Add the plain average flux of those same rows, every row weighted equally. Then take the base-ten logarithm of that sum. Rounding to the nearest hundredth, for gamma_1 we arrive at 1.94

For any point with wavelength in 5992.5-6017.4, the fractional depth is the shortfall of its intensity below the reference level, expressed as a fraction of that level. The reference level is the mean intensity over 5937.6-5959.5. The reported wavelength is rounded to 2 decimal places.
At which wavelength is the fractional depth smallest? 6016.03 angstroms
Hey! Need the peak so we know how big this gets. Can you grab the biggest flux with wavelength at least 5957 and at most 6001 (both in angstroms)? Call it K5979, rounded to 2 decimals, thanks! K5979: 10.20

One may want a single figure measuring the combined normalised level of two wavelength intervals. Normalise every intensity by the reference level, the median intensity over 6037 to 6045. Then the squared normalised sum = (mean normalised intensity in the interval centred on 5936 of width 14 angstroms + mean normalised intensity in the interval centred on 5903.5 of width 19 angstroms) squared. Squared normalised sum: 3.51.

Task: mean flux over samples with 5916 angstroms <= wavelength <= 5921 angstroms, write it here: 10.0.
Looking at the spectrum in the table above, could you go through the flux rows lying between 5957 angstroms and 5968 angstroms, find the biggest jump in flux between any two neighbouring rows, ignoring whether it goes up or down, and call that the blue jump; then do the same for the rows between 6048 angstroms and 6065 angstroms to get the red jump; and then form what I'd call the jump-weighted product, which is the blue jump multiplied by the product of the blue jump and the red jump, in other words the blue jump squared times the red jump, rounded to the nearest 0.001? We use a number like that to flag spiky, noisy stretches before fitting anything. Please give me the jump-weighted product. 0.001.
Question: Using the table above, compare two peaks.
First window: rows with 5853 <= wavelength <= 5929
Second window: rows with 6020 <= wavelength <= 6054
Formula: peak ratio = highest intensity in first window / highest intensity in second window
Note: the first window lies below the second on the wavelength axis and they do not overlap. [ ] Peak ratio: 0.959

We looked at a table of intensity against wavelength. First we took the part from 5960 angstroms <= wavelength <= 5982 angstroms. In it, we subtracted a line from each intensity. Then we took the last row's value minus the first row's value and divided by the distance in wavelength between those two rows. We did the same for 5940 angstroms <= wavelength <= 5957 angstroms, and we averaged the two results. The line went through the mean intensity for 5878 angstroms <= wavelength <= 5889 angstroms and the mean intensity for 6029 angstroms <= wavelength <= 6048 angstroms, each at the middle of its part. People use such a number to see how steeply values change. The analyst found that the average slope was -0.021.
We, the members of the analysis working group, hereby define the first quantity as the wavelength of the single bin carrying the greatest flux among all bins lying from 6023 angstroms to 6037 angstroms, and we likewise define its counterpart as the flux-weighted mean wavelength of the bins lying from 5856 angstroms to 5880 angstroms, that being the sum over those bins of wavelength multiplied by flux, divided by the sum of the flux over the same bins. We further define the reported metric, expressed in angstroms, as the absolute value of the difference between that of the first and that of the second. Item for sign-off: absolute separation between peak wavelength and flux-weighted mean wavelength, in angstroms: 167.1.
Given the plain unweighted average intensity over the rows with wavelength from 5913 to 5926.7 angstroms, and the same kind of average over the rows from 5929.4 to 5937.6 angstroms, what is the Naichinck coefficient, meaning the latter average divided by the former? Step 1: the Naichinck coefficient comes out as 1.01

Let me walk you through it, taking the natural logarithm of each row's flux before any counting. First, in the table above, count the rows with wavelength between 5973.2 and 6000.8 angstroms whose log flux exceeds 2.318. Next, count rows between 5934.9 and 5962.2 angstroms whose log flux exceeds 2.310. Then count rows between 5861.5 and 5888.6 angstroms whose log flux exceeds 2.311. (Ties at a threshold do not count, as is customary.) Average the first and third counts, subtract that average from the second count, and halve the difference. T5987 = 1.5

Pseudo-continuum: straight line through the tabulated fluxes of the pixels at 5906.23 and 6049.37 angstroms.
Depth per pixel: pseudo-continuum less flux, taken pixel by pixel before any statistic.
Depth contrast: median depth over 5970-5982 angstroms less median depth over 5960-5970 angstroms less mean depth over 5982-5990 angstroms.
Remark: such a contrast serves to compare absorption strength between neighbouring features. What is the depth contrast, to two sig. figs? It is -0.12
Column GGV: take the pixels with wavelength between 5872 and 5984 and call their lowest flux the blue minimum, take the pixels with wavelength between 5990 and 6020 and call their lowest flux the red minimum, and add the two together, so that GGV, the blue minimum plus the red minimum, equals 17.5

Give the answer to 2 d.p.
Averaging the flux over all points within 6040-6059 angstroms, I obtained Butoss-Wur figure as 10.41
